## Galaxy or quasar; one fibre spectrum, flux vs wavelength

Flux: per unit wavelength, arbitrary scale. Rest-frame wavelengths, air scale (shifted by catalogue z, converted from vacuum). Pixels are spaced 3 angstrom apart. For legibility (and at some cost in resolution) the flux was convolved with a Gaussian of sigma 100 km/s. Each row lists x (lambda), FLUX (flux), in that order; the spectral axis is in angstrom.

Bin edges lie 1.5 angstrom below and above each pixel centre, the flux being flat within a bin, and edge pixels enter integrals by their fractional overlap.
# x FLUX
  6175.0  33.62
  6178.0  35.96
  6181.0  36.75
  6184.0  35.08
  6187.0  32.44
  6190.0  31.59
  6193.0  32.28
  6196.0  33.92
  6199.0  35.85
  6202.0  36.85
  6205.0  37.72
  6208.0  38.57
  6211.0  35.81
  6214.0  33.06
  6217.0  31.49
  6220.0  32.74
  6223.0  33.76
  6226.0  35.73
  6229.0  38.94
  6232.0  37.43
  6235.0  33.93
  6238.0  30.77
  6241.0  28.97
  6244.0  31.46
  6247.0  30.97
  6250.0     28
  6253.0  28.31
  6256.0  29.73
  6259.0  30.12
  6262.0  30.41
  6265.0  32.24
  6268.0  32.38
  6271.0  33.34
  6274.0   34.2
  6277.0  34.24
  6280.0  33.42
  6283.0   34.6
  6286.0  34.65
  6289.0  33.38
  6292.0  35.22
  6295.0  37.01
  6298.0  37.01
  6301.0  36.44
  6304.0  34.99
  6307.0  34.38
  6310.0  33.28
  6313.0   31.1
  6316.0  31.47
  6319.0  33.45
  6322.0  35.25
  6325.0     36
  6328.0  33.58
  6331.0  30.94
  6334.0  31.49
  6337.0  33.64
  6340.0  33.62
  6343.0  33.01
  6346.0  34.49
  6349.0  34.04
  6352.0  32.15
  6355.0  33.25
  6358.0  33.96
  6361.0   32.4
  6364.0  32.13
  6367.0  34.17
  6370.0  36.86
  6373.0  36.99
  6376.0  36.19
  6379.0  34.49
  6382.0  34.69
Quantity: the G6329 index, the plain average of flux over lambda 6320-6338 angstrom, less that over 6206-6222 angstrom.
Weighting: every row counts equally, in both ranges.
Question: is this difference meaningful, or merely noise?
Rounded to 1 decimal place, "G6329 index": -0.9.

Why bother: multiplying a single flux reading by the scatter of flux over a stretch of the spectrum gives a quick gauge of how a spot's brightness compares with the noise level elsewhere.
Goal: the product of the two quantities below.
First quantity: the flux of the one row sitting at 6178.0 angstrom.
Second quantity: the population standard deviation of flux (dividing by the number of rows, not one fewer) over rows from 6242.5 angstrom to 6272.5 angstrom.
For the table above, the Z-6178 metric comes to 59.3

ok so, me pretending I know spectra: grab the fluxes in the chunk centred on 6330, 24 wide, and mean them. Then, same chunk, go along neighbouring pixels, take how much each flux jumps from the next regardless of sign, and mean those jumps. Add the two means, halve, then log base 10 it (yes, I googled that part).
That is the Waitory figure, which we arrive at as 1.243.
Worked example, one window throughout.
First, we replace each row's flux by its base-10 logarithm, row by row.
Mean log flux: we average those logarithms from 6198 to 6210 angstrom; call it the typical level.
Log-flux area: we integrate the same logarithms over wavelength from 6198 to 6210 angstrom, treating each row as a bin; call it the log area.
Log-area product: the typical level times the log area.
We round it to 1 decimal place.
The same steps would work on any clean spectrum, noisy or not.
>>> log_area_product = 29.6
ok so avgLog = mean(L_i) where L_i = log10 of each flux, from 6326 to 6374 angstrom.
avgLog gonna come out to 1.53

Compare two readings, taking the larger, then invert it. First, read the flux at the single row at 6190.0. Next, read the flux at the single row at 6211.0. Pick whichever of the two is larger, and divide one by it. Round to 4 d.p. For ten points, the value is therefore 0.0279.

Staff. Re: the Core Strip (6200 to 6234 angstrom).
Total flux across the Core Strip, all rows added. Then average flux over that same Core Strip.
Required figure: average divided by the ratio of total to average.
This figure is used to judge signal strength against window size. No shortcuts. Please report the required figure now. 3.2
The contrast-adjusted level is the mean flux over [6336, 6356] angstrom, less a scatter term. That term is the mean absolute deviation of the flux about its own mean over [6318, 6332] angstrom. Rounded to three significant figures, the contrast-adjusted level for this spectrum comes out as 32.0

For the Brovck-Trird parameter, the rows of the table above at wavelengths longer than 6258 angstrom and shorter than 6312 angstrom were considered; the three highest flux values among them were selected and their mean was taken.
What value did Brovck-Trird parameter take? 36.8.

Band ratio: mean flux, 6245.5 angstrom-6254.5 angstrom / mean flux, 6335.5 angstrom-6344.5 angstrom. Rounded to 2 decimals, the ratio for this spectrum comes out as 0.87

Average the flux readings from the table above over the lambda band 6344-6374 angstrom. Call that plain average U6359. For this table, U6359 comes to 34.0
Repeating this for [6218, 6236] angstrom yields 35.4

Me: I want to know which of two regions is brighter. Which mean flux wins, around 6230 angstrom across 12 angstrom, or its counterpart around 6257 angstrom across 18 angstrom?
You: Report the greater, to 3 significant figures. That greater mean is 36.5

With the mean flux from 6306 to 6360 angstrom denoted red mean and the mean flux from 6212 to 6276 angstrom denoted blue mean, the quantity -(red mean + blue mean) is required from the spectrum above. -65.6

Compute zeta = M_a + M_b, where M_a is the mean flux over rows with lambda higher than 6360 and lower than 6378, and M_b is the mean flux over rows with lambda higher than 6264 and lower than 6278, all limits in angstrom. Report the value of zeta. 68.1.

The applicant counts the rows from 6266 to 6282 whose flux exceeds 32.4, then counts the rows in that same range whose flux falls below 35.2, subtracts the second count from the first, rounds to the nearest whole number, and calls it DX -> -1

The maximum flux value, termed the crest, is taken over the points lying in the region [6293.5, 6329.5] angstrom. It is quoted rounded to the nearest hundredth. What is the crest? 37.01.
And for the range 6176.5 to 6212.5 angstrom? 38.57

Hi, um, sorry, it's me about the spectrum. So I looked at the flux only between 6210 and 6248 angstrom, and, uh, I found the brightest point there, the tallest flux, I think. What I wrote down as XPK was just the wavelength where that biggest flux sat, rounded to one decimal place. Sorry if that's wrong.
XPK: 6229.0 angstrom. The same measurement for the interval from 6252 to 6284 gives 6283.0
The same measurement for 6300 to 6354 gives 6301.0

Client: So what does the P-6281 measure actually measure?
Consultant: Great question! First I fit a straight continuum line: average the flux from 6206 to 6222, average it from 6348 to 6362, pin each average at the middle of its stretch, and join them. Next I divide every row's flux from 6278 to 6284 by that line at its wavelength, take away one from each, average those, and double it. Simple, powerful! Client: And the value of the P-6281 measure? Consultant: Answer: 0.01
